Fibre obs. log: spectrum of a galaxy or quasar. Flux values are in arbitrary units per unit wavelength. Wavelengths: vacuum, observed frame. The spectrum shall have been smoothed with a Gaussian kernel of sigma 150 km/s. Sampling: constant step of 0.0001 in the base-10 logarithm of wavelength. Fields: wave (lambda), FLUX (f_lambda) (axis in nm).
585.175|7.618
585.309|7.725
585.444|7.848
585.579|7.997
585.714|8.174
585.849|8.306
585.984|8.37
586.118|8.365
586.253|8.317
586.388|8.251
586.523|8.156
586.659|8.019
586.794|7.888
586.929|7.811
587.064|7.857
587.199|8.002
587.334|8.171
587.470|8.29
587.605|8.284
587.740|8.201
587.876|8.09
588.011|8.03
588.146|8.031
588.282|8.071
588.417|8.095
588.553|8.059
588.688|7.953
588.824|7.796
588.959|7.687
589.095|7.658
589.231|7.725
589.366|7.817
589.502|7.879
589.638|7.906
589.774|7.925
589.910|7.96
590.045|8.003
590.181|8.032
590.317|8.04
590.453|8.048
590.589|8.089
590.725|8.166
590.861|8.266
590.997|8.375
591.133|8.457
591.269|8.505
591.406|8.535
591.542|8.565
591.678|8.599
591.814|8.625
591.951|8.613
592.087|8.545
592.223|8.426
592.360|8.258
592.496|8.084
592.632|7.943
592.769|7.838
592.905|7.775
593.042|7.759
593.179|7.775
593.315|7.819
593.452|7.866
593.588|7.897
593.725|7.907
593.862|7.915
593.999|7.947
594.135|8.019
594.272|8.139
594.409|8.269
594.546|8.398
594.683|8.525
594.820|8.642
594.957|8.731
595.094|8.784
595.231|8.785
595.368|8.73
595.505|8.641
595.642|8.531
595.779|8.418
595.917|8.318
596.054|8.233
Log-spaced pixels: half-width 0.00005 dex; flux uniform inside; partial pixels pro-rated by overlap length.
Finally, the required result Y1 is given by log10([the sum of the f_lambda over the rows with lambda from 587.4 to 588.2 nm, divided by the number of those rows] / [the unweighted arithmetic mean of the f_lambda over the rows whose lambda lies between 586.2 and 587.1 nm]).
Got 0.01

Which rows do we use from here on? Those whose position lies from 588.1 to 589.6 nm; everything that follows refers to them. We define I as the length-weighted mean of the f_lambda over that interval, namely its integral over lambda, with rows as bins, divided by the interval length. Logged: 7.9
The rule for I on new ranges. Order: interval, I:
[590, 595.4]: 8.2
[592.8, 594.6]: 8.0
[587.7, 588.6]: 8.1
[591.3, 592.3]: 8.5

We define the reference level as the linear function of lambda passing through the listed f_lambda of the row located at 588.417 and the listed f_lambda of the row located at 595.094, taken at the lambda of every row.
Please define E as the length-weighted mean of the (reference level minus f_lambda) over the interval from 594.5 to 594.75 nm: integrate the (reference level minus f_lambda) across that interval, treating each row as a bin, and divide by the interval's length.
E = 0.3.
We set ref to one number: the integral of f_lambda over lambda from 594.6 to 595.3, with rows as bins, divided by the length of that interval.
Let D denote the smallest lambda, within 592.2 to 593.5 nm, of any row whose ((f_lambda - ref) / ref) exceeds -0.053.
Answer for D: 592.223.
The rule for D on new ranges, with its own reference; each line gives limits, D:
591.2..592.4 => 591.269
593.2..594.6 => 594.409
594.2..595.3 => 594.409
